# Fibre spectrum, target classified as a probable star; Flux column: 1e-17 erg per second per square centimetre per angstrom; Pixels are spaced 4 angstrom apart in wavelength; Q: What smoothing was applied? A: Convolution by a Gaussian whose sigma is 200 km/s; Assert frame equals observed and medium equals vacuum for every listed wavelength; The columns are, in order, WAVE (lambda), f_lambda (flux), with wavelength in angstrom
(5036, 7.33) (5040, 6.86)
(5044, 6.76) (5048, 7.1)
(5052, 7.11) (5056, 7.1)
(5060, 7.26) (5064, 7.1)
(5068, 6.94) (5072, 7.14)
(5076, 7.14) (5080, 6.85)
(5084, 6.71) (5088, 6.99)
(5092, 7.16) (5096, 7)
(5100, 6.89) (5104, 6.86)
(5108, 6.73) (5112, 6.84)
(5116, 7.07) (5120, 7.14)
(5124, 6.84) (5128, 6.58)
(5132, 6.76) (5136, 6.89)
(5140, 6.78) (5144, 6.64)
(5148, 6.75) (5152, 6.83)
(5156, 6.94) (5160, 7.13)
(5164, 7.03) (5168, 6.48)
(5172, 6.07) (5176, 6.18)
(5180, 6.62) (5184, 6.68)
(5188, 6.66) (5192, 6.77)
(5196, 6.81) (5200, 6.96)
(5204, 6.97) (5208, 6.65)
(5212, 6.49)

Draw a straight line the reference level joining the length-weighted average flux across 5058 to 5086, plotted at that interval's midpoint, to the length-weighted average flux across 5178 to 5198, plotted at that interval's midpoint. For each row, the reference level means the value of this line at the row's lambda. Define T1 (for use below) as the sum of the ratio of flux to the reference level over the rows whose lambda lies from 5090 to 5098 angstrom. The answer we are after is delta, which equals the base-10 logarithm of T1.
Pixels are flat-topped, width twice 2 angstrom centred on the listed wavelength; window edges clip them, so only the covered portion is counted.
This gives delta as 0.308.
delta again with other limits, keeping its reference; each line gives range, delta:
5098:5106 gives 0.297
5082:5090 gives 0.293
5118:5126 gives 0.308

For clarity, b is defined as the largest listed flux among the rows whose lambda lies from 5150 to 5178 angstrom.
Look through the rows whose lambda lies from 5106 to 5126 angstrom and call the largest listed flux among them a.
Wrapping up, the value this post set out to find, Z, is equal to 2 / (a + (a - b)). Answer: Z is 0.28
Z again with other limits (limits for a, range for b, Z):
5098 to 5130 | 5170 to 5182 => 0.26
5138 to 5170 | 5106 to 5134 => 0.28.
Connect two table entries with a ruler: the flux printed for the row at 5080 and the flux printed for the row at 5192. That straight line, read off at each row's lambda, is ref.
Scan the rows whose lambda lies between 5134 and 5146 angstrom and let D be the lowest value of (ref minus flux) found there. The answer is -0.08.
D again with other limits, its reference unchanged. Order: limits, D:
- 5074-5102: -0.32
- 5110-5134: -0.32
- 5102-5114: -0.03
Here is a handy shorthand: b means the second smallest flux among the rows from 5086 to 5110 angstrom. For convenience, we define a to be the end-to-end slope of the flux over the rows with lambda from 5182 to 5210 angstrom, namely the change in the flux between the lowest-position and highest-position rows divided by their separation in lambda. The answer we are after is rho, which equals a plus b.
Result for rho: 6.86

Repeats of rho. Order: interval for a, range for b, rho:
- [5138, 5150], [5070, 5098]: 6.85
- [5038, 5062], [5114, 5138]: 6.78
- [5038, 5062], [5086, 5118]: 6.86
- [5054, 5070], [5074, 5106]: 6.84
